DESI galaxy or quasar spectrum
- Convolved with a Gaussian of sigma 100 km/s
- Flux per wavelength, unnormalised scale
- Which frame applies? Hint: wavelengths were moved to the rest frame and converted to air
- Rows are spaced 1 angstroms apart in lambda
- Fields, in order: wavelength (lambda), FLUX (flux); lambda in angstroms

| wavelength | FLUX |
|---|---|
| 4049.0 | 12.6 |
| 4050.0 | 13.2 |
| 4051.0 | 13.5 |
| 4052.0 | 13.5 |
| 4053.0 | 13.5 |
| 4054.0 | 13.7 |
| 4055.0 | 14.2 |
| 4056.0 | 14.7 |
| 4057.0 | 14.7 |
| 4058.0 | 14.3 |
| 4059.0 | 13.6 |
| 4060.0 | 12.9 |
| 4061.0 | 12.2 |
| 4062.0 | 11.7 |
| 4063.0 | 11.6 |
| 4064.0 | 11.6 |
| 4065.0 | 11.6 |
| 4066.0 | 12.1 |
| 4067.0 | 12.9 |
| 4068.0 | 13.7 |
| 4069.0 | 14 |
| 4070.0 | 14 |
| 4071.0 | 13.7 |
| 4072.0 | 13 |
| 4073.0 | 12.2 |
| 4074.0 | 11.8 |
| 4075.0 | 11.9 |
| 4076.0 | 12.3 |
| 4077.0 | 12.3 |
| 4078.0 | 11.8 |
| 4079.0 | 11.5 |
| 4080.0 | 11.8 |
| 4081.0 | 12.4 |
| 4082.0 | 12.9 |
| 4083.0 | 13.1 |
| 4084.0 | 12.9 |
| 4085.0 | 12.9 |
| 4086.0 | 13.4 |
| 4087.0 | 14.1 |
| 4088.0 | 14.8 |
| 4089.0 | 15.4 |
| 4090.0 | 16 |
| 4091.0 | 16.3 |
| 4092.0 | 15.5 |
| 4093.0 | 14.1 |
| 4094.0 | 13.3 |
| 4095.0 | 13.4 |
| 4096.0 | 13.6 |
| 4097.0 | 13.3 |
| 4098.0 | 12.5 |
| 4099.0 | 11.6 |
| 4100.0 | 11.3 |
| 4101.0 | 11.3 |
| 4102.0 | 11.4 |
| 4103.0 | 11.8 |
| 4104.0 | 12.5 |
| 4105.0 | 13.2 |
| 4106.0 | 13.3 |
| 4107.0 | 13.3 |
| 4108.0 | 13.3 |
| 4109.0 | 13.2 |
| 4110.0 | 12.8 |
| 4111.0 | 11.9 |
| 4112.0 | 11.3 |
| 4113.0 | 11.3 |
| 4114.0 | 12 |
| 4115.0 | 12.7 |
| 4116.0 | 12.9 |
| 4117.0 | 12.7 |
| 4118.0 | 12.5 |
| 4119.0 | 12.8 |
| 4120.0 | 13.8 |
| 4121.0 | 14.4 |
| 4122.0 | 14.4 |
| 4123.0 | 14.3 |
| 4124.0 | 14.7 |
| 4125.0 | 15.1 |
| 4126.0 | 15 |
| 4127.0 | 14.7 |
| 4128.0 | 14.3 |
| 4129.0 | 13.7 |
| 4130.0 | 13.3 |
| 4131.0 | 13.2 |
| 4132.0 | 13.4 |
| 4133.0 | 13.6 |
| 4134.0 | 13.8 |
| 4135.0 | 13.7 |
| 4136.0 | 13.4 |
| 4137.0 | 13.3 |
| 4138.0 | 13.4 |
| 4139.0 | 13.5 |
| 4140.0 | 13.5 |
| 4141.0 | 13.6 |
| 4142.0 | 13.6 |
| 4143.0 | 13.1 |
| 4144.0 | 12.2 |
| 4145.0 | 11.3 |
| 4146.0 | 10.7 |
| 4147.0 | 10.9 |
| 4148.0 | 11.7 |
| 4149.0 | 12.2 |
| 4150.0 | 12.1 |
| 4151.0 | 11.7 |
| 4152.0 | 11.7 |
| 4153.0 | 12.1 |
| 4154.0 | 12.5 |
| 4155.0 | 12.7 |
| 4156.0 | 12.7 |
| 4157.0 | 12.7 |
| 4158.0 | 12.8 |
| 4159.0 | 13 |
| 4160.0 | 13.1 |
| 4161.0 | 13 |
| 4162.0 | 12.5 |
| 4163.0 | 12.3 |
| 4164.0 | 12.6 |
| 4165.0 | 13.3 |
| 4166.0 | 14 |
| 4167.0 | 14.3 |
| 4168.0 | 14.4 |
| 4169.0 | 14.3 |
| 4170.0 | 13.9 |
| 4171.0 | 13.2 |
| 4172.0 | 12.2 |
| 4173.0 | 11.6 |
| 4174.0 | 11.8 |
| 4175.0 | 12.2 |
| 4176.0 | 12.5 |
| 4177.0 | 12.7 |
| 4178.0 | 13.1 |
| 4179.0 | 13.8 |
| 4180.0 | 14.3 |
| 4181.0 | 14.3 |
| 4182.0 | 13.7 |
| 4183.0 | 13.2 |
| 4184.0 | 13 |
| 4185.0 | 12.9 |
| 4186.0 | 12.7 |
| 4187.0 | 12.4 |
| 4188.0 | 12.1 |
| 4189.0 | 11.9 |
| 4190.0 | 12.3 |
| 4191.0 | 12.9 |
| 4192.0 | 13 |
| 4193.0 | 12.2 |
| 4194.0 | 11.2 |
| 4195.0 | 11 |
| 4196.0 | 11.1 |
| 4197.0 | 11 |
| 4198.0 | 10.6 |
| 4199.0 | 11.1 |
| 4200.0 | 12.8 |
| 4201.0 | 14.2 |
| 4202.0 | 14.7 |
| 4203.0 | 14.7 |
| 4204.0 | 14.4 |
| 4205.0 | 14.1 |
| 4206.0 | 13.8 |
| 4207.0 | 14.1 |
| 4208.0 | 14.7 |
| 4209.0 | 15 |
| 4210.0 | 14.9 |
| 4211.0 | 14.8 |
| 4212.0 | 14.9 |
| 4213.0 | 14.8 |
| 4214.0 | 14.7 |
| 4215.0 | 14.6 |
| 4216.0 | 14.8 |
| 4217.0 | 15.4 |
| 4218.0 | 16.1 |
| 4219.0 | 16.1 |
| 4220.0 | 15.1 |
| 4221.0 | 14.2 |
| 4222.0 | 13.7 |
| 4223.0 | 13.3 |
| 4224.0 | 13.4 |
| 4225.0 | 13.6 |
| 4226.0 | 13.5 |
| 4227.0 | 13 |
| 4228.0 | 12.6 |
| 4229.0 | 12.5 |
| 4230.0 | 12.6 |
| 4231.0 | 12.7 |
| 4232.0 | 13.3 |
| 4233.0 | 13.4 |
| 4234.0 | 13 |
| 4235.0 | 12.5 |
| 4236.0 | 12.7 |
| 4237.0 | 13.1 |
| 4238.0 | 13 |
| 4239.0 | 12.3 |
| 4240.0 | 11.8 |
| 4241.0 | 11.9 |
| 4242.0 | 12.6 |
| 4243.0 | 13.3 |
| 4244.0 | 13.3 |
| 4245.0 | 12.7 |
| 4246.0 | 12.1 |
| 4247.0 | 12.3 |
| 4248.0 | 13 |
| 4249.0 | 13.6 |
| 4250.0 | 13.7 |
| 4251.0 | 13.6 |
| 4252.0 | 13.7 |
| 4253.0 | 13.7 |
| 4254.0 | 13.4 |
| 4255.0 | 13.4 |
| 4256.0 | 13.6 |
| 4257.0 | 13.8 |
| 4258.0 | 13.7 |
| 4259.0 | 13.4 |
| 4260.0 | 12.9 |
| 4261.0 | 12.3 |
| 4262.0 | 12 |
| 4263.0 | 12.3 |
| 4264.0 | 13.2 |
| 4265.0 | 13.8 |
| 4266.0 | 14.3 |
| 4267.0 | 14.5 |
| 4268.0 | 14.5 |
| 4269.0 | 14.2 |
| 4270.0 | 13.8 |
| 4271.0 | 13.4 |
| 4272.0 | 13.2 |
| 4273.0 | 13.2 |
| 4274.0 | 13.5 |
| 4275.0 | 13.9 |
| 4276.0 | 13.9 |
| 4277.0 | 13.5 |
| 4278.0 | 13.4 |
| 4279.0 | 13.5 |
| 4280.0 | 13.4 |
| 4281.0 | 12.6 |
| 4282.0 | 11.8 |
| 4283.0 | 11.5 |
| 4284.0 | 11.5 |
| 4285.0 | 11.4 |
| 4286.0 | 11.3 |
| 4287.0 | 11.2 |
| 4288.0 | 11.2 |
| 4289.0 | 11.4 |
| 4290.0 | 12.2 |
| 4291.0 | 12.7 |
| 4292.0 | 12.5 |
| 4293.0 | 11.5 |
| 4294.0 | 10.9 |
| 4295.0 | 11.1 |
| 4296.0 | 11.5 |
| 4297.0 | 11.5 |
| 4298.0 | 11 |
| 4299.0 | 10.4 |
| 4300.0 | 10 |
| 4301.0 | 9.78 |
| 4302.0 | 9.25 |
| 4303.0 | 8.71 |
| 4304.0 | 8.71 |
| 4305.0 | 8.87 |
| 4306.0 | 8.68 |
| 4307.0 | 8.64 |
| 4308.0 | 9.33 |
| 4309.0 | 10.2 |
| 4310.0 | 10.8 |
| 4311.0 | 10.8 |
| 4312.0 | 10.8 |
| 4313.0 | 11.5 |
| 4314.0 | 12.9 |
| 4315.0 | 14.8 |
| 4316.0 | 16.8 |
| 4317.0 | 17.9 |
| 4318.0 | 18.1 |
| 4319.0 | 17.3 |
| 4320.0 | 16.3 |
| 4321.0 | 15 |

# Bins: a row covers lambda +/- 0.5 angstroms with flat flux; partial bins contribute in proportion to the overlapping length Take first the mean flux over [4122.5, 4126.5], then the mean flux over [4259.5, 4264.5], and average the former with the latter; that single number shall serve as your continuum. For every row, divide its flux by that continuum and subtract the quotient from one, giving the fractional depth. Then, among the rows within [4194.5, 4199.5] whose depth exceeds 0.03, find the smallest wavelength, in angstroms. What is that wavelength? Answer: 4195.0 angstroms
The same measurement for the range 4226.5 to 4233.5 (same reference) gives 4227.0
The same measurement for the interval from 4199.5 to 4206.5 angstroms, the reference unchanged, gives 4200.0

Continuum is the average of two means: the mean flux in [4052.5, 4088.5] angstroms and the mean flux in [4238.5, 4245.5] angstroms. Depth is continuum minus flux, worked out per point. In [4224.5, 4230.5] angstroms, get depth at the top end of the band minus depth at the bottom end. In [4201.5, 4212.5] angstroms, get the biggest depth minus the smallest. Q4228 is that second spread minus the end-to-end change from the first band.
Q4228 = 0.2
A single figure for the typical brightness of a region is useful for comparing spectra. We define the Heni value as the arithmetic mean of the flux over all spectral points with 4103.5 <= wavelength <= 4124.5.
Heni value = 13.0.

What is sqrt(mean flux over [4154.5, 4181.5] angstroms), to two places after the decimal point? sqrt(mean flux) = 3.62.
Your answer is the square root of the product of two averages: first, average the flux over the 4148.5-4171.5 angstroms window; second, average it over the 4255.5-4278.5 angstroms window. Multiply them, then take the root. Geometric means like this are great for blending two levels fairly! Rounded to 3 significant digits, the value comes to 13.2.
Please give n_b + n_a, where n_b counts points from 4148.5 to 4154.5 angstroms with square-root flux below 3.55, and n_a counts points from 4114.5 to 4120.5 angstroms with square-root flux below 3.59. 10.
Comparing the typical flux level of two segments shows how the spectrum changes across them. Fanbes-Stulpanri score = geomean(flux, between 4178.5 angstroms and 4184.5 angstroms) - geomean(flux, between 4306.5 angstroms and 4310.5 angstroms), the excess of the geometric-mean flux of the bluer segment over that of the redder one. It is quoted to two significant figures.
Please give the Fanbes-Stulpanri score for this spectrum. 4.0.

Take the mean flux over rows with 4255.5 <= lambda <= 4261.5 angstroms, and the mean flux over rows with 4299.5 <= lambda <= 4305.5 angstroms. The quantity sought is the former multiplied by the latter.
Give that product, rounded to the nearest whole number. 122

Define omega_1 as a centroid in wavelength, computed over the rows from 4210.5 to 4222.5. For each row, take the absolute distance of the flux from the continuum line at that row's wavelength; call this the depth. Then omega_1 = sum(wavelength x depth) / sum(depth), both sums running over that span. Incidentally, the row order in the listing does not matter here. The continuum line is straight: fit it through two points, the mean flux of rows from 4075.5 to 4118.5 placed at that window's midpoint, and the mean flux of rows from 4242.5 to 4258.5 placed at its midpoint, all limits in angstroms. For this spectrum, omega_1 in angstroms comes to 4216.4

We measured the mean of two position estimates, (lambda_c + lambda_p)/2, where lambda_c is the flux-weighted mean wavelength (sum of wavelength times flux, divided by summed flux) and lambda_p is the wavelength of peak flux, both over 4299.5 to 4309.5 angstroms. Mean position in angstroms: 4306.7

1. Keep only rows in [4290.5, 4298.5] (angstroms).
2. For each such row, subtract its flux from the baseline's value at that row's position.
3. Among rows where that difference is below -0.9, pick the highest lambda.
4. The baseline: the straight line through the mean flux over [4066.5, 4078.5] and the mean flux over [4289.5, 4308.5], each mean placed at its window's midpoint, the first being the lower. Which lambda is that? 4297.0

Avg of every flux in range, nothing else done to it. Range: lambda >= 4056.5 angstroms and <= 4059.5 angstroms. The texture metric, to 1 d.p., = 14.2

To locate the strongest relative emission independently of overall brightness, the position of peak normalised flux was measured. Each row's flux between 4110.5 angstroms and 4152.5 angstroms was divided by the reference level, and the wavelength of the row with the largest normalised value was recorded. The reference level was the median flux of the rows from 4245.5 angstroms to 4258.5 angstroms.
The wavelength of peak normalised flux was 4125.0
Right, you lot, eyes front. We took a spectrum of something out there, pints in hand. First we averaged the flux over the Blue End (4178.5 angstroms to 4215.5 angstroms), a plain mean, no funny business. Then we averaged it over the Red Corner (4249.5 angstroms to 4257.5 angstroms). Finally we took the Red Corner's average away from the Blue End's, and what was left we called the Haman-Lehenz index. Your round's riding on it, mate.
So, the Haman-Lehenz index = -0.3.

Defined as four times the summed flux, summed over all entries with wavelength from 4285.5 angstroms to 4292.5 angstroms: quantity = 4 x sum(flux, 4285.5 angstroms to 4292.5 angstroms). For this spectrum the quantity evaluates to 330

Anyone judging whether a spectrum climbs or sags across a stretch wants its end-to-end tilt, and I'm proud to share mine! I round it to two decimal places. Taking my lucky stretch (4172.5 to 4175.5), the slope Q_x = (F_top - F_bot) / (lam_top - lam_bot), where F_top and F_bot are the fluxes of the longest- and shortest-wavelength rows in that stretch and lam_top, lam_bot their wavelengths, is 0.30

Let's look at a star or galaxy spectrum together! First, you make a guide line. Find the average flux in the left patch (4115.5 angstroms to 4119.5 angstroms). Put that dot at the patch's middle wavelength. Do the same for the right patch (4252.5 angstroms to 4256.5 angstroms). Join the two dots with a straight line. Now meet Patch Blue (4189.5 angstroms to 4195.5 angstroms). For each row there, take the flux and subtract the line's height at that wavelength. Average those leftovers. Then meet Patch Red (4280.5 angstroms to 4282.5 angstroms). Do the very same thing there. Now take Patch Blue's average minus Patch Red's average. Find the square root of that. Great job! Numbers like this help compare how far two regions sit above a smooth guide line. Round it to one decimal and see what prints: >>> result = 0.6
